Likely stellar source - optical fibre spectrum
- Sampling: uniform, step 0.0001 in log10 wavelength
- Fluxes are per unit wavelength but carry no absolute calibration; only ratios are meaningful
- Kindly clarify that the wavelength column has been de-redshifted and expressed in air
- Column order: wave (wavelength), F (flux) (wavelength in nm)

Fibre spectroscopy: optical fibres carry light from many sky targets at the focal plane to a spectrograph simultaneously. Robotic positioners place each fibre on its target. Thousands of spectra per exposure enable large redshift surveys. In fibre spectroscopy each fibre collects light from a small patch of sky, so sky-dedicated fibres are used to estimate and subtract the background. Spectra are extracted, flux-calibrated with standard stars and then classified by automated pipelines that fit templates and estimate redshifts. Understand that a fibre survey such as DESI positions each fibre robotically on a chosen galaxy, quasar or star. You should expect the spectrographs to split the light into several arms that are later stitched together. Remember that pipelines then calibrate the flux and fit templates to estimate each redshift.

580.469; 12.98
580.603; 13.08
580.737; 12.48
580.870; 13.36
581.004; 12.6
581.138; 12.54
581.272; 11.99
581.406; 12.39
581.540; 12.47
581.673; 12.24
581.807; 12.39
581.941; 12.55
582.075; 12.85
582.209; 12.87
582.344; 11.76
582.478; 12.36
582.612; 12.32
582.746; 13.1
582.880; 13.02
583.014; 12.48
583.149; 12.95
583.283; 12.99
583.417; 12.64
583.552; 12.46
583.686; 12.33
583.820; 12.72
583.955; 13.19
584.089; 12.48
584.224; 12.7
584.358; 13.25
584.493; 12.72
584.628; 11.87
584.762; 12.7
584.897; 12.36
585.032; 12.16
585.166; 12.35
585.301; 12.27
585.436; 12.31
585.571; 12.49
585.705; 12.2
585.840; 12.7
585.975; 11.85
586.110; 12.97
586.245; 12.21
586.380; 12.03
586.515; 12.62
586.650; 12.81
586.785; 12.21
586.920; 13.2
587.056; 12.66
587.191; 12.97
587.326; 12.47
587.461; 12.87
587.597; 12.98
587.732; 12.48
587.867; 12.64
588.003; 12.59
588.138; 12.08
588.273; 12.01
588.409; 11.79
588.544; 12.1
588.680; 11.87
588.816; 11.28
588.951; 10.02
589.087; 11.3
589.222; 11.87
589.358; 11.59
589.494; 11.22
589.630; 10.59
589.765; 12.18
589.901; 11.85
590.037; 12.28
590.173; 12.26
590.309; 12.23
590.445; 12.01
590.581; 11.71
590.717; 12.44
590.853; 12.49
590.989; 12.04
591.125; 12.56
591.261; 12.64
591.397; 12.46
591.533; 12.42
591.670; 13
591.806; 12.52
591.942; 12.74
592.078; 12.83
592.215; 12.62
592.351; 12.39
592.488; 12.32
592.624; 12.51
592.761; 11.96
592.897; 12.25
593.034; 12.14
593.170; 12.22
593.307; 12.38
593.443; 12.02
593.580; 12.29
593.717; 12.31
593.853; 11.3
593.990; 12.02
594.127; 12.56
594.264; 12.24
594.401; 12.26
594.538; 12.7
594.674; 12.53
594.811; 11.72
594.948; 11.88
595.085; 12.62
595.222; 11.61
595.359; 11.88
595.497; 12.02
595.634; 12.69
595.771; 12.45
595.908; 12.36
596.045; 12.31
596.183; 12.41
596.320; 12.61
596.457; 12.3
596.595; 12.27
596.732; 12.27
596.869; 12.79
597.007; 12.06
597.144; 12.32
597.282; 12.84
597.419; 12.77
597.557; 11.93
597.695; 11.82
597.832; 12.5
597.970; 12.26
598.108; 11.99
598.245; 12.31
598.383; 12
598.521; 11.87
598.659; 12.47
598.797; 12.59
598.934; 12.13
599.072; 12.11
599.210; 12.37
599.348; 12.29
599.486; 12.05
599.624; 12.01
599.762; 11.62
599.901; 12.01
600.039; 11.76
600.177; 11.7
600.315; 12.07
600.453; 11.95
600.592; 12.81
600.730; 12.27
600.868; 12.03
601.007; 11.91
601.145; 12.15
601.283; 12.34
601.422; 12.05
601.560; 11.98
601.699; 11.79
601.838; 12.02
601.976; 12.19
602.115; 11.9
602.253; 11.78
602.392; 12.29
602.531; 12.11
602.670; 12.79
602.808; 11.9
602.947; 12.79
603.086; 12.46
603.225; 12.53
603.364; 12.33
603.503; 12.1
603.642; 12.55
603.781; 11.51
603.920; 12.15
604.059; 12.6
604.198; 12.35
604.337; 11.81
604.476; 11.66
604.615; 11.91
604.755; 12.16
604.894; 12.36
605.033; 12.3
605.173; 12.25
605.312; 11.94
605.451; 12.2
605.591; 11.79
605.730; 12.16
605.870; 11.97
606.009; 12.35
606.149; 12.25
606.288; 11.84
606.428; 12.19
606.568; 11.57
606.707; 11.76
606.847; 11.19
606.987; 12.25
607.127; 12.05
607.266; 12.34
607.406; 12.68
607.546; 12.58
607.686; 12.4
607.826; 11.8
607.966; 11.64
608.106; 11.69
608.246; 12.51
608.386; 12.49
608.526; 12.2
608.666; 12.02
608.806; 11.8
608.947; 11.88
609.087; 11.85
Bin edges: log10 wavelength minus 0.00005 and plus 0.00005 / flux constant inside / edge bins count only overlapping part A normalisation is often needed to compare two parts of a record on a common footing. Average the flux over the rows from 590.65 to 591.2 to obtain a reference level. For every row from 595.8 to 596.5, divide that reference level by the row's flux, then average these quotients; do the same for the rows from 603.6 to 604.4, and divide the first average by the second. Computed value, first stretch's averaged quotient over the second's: 0.98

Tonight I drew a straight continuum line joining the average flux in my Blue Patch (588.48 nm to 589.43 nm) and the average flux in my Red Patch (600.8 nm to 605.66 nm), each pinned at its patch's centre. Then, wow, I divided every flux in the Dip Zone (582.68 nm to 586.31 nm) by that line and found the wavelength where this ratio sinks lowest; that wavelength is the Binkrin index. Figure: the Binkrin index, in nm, 585.975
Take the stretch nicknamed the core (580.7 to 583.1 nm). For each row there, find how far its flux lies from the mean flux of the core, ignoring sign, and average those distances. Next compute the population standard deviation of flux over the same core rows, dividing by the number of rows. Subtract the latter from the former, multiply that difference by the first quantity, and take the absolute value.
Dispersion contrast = 0.027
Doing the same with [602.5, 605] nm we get 0.017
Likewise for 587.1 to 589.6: 0.093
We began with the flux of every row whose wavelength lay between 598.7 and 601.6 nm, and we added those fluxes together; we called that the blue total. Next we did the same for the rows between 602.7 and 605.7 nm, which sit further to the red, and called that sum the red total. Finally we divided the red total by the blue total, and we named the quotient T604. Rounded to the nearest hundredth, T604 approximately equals 1.01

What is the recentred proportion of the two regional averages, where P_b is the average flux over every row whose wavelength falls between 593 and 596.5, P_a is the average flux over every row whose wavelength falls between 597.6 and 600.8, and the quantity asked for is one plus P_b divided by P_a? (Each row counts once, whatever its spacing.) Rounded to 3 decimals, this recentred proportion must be 2.008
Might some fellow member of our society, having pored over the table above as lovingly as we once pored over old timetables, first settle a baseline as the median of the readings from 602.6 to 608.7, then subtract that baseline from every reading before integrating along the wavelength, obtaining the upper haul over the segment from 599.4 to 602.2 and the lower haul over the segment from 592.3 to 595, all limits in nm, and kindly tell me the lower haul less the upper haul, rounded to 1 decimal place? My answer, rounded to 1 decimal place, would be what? 0.5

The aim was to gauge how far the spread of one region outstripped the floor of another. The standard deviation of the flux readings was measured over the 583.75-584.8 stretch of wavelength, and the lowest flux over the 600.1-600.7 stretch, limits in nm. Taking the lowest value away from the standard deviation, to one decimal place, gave -11.3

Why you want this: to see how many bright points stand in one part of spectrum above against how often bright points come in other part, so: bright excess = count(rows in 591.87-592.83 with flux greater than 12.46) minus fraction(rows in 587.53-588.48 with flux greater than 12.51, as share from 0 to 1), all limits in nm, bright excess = 3.6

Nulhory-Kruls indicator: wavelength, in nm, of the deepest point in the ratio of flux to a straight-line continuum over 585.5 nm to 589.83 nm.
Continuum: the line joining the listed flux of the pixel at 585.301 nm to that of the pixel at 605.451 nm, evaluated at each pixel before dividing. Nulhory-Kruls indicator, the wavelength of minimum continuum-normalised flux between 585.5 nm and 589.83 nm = 588.951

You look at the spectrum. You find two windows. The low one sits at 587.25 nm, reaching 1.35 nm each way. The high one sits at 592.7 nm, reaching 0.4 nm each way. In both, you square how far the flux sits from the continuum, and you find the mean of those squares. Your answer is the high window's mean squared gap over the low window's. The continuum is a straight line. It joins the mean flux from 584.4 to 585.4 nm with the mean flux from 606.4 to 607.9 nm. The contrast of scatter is 0.2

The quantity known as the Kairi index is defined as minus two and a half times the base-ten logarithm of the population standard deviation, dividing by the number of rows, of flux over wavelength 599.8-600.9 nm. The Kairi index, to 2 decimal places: 1.22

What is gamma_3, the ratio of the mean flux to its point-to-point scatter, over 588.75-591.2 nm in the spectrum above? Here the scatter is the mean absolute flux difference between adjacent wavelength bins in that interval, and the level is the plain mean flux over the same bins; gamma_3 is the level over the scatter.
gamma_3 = 22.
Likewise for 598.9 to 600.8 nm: 43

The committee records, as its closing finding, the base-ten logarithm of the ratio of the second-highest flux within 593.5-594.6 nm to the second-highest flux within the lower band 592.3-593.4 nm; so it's 0.006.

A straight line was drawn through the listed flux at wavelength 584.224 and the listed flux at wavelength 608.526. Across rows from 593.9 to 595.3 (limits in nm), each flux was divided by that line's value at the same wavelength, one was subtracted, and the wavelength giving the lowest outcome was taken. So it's 595.222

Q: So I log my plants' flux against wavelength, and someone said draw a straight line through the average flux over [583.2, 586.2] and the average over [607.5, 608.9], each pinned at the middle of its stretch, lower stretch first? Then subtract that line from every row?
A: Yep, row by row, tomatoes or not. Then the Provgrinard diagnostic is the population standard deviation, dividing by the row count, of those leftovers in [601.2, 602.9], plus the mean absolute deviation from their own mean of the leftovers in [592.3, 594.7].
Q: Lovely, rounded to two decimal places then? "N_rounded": 0.48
